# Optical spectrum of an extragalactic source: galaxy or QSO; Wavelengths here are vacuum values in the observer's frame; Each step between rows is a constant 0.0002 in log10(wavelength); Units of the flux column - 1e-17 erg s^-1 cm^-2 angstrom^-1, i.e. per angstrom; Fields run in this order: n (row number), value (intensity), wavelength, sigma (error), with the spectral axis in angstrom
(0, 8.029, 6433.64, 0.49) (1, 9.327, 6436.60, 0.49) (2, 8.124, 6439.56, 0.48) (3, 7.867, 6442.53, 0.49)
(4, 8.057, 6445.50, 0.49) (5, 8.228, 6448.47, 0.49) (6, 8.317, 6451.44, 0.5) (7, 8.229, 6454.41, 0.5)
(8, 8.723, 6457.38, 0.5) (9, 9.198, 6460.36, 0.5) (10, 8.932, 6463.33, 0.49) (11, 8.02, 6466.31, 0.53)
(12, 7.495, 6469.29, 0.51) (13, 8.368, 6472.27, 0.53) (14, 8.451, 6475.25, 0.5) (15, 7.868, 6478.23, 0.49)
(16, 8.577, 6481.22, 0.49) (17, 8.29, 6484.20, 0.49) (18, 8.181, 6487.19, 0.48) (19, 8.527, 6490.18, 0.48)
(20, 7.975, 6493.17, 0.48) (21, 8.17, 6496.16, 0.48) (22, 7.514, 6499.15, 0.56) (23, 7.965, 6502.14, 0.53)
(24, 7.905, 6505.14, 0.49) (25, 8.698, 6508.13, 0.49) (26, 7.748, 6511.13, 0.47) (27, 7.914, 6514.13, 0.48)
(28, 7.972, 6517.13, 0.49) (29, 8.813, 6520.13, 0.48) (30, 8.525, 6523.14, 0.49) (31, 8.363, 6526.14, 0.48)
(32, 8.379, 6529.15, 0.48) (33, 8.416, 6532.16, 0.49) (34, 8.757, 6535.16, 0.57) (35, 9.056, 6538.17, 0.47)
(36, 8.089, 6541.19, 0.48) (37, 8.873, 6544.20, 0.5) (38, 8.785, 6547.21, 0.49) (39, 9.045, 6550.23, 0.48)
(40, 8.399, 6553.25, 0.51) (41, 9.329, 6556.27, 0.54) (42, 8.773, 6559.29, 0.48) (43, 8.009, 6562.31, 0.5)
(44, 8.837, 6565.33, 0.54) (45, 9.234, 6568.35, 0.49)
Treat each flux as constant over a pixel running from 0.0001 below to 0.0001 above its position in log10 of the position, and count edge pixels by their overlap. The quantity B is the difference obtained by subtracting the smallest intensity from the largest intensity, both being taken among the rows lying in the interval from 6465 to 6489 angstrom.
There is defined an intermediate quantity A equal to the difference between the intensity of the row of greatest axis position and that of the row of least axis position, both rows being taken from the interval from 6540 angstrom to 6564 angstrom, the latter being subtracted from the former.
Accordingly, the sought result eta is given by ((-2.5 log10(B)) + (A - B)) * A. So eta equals 0.1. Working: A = -0.1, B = 1.1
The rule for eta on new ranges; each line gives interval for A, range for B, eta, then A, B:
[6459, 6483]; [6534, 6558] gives 1.3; -0.6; 1.2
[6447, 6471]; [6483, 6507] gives 1.3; -0.7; 1.0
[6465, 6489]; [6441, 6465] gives -0.2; 0.2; 1.3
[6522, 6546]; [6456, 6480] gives -0.7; 0.3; 1.7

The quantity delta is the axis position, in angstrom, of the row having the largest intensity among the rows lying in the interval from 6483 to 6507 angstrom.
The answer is 6490.18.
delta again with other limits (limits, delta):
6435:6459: 6436.60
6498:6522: 6520.13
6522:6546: 6538.17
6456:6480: 6460.36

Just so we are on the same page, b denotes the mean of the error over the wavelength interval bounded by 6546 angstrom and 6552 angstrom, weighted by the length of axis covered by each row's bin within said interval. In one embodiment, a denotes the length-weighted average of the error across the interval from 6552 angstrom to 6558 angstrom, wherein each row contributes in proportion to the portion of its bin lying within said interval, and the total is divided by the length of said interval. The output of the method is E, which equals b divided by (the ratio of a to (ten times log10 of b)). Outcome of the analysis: -2.91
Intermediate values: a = 0.5239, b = 0.485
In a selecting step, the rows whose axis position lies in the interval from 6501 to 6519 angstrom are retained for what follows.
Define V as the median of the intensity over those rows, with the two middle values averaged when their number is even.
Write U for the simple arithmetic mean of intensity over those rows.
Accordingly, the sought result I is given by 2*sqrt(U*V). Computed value 15.97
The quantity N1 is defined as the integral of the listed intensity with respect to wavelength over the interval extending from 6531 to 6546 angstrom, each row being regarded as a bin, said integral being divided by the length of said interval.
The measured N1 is 8.7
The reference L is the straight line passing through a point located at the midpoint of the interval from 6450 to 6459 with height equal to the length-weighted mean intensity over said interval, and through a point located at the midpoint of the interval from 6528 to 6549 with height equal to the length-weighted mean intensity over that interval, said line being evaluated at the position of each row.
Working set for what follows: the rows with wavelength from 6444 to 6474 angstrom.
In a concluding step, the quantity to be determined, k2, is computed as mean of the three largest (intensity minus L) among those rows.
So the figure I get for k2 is 0.5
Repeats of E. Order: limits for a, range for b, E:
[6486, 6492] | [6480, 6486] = -3.16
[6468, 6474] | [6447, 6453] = -2.91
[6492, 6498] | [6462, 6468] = -3.08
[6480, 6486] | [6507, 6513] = -3.13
